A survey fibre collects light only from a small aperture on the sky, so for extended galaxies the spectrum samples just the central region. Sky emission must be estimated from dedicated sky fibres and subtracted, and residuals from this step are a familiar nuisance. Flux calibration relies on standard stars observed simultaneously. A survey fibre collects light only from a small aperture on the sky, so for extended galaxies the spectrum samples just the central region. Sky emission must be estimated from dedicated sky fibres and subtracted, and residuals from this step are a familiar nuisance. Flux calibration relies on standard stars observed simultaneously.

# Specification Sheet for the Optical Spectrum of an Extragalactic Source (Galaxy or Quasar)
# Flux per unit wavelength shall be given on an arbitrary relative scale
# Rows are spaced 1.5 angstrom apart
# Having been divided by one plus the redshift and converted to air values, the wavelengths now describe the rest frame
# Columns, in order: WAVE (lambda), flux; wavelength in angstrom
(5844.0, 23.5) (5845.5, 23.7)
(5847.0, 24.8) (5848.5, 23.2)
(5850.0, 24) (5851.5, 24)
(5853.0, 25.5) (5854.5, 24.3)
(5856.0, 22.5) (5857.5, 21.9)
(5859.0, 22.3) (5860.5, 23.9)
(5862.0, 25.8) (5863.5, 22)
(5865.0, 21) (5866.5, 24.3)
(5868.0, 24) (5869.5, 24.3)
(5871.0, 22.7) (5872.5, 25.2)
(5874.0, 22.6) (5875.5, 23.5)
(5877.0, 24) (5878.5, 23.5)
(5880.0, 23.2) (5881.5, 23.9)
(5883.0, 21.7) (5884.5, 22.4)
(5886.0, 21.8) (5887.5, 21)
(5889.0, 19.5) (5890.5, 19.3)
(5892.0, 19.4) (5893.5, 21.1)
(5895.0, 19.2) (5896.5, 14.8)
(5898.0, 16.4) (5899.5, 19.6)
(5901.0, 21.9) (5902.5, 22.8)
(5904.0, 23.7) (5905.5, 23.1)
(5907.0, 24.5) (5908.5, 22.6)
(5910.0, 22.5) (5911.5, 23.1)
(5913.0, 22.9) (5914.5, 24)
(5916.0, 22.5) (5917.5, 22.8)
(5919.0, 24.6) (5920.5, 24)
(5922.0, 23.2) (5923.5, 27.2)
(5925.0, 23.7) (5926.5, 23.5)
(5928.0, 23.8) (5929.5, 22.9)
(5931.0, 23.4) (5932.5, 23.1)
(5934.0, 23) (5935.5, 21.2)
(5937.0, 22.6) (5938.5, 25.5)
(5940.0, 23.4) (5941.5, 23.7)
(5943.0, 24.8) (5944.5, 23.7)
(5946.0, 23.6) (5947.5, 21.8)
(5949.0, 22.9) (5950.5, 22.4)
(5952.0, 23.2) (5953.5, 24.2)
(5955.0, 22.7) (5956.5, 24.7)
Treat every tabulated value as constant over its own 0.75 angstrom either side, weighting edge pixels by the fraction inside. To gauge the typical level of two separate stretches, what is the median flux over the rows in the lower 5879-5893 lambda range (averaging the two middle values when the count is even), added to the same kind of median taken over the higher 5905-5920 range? 44.7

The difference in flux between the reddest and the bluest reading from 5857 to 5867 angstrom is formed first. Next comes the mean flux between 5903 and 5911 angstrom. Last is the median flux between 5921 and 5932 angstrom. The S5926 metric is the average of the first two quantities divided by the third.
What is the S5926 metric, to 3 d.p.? 0.546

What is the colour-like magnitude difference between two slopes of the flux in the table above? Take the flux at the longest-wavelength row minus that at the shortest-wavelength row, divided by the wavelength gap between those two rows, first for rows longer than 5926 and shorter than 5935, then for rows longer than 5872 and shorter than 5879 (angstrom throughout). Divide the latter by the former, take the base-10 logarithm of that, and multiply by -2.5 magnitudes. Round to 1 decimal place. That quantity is -1.6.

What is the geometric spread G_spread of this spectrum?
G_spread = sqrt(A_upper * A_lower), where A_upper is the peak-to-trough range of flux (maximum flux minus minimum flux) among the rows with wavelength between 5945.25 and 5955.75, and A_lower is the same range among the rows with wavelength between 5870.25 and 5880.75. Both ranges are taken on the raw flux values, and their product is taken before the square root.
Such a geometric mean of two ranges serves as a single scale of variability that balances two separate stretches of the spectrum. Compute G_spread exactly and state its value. 2.5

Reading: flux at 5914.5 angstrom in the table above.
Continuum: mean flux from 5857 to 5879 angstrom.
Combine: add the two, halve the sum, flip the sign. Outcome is -23.7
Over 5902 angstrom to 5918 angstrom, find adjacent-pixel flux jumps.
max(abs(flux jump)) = 1.9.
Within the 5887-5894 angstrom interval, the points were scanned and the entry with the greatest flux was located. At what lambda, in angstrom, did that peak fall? 5893.5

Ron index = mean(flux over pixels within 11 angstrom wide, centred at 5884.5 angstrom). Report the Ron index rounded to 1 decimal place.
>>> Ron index 21.9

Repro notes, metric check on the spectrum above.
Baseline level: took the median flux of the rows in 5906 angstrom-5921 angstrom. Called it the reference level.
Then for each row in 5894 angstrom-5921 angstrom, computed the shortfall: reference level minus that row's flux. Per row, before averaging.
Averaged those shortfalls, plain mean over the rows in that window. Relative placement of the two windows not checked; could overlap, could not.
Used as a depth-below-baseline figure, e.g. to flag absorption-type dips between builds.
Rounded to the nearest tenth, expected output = 1.1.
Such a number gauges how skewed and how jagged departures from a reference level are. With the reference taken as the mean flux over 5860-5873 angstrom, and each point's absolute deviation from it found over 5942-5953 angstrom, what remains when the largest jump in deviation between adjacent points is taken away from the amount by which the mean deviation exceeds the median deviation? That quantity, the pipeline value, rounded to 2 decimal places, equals -1.78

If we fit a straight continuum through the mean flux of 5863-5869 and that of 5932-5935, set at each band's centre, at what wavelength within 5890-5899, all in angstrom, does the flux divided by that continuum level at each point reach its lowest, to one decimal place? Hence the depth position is 5896.5 angstrom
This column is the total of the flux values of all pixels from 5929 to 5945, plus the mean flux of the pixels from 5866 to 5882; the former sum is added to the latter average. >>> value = 281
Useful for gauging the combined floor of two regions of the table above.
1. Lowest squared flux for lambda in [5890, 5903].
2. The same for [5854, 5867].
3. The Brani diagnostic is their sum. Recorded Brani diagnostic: 660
